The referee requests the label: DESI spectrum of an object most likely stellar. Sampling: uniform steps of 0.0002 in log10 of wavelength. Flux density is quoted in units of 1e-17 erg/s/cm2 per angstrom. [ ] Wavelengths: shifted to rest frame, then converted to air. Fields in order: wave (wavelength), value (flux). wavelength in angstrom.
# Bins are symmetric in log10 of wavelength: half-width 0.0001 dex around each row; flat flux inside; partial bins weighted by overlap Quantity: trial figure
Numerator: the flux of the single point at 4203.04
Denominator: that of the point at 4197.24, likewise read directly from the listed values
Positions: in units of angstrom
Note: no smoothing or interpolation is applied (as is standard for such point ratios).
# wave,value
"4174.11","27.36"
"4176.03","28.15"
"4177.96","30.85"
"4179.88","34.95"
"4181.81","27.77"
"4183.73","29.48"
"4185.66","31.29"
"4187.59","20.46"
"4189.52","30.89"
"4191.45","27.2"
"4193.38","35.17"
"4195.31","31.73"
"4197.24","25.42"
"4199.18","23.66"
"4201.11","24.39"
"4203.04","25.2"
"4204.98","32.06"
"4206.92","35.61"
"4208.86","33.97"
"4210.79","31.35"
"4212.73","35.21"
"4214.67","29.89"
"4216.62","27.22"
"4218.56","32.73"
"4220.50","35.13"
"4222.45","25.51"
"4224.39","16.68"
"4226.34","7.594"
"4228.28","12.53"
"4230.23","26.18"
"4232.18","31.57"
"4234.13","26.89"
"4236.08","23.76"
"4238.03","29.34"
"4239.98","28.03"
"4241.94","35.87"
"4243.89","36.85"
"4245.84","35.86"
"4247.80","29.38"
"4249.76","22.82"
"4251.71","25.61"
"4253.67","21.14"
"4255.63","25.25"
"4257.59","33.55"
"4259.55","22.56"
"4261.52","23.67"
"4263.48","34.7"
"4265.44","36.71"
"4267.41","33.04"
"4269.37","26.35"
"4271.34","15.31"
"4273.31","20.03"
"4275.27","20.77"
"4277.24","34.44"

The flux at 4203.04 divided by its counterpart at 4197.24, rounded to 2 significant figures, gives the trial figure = 0.99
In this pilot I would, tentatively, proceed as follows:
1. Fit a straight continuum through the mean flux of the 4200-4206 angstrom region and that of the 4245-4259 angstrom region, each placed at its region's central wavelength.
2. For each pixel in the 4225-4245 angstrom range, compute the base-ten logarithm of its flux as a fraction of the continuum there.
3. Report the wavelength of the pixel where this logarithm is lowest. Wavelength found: 4226.34 angstrom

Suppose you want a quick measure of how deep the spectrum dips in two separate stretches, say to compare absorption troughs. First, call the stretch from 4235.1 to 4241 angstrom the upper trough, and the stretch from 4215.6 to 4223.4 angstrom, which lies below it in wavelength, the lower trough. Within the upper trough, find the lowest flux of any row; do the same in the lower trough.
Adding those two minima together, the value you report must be 49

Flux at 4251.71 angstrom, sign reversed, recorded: -26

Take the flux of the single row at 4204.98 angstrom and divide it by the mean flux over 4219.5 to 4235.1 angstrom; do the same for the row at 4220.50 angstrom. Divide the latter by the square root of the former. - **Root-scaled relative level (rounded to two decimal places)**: 1.30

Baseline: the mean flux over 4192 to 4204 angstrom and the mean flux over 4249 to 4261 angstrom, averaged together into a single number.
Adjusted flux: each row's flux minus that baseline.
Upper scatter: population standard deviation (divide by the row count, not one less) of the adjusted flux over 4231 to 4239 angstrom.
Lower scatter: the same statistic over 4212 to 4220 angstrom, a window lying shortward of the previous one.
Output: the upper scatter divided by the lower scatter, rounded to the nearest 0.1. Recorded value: 1.0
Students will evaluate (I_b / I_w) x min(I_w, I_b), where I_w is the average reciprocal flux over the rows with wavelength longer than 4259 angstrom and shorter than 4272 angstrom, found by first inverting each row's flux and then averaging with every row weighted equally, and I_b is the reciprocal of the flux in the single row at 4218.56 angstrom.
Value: 0.024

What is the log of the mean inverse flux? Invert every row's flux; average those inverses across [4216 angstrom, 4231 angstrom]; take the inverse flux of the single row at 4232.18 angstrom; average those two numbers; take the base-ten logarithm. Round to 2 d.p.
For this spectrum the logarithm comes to -1.36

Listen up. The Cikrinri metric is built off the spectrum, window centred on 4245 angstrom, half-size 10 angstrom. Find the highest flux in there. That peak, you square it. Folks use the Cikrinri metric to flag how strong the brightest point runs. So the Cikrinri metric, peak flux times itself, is 1358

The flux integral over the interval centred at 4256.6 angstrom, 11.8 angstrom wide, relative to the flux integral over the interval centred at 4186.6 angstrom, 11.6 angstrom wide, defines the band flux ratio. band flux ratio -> 0.92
